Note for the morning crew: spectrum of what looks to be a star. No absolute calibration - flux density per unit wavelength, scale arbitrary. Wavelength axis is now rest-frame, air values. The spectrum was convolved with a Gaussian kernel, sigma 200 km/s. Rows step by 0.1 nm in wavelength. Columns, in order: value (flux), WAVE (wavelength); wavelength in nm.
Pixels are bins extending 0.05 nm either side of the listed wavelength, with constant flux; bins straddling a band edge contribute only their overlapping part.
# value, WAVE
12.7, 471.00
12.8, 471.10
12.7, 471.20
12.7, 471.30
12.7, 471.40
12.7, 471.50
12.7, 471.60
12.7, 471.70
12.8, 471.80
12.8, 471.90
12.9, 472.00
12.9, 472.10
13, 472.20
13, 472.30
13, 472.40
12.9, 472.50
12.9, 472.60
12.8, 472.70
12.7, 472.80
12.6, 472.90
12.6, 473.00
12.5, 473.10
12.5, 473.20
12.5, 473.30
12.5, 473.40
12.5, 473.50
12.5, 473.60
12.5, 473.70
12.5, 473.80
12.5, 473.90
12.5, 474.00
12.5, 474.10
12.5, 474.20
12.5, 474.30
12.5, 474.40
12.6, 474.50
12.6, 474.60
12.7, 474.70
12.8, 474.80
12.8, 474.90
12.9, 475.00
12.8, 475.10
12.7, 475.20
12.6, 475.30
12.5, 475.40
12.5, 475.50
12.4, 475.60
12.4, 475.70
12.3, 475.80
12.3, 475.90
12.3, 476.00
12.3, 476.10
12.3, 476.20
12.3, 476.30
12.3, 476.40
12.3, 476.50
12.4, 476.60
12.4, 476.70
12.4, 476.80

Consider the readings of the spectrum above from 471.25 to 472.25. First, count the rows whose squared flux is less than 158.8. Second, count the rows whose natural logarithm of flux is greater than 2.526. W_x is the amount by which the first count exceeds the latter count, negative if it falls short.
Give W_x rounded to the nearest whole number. -10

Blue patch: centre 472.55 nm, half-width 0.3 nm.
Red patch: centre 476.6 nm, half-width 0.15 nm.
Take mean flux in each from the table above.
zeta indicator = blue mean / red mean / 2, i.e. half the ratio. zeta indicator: 0.521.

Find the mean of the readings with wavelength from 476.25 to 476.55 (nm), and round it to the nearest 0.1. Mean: 12.3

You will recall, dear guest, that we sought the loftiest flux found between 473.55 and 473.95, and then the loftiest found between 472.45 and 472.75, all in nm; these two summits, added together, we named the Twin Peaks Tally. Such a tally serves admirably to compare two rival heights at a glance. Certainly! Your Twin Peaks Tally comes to 25.4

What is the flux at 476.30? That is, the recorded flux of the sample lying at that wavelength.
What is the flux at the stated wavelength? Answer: 12.3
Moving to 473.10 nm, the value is 12.5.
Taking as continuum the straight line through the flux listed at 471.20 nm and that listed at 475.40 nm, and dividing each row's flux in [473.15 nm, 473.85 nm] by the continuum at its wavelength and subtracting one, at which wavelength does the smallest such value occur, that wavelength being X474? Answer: 473.20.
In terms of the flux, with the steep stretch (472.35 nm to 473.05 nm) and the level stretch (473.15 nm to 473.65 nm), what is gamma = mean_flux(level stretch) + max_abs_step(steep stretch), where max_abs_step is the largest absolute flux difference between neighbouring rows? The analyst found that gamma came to 12.6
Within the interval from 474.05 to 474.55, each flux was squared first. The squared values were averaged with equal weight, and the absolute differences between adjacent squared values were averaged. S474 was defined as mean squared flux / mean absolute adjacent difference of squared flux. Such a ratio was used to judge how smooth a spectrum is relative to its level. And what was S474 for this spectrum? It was 250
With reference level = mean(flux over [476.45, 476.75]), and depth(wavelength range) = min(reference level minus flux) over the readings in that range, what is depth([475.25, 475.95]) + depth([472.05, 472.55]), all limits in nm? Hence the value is -0.867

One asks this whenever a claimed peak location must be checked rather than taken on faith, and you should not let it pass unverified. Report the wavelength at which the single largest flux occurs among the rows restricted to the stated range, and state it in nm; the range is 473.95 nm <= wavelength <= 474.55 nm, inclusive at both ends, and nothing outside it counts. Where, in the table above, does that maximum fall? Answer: 474.50 nm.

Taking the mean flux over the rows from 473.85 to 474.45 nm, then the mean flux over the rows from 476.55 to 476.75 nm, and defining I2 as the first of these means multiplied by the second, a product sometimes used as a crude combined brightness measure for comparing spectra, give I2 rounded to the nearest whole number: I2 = 155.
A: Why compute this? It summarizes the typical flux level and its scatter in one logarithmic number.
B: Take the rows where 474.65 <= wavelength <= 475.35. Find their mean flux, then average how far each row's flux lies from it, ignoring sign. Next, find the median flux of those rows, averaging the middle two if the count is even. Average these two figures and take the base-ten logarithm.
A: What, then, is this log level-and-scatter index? 0.809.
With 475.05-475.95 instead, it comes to 0.800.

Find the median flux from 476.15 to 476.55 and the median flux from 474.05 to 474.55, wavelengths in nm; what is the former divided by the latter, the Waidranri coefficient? 0.98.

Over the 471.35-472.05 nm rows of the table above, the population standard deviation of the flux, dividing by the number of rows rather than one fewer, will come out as 0.073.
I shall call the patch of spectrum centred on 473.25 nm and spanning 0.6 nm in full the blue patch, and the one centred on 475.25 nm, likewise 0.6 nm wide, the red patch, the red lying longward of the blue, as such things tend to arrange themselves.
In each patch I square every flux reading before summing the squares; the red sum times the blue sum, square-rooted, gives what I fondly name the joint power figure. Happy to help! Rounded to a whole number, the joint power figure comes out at 951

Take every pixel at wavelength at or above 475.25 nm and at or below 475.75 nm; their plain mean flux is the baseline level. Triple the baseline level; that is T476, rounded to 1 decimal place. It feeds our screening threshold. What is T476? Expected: 37.4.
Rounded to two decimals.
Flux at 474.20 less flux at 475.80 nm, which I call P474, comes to 0.20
